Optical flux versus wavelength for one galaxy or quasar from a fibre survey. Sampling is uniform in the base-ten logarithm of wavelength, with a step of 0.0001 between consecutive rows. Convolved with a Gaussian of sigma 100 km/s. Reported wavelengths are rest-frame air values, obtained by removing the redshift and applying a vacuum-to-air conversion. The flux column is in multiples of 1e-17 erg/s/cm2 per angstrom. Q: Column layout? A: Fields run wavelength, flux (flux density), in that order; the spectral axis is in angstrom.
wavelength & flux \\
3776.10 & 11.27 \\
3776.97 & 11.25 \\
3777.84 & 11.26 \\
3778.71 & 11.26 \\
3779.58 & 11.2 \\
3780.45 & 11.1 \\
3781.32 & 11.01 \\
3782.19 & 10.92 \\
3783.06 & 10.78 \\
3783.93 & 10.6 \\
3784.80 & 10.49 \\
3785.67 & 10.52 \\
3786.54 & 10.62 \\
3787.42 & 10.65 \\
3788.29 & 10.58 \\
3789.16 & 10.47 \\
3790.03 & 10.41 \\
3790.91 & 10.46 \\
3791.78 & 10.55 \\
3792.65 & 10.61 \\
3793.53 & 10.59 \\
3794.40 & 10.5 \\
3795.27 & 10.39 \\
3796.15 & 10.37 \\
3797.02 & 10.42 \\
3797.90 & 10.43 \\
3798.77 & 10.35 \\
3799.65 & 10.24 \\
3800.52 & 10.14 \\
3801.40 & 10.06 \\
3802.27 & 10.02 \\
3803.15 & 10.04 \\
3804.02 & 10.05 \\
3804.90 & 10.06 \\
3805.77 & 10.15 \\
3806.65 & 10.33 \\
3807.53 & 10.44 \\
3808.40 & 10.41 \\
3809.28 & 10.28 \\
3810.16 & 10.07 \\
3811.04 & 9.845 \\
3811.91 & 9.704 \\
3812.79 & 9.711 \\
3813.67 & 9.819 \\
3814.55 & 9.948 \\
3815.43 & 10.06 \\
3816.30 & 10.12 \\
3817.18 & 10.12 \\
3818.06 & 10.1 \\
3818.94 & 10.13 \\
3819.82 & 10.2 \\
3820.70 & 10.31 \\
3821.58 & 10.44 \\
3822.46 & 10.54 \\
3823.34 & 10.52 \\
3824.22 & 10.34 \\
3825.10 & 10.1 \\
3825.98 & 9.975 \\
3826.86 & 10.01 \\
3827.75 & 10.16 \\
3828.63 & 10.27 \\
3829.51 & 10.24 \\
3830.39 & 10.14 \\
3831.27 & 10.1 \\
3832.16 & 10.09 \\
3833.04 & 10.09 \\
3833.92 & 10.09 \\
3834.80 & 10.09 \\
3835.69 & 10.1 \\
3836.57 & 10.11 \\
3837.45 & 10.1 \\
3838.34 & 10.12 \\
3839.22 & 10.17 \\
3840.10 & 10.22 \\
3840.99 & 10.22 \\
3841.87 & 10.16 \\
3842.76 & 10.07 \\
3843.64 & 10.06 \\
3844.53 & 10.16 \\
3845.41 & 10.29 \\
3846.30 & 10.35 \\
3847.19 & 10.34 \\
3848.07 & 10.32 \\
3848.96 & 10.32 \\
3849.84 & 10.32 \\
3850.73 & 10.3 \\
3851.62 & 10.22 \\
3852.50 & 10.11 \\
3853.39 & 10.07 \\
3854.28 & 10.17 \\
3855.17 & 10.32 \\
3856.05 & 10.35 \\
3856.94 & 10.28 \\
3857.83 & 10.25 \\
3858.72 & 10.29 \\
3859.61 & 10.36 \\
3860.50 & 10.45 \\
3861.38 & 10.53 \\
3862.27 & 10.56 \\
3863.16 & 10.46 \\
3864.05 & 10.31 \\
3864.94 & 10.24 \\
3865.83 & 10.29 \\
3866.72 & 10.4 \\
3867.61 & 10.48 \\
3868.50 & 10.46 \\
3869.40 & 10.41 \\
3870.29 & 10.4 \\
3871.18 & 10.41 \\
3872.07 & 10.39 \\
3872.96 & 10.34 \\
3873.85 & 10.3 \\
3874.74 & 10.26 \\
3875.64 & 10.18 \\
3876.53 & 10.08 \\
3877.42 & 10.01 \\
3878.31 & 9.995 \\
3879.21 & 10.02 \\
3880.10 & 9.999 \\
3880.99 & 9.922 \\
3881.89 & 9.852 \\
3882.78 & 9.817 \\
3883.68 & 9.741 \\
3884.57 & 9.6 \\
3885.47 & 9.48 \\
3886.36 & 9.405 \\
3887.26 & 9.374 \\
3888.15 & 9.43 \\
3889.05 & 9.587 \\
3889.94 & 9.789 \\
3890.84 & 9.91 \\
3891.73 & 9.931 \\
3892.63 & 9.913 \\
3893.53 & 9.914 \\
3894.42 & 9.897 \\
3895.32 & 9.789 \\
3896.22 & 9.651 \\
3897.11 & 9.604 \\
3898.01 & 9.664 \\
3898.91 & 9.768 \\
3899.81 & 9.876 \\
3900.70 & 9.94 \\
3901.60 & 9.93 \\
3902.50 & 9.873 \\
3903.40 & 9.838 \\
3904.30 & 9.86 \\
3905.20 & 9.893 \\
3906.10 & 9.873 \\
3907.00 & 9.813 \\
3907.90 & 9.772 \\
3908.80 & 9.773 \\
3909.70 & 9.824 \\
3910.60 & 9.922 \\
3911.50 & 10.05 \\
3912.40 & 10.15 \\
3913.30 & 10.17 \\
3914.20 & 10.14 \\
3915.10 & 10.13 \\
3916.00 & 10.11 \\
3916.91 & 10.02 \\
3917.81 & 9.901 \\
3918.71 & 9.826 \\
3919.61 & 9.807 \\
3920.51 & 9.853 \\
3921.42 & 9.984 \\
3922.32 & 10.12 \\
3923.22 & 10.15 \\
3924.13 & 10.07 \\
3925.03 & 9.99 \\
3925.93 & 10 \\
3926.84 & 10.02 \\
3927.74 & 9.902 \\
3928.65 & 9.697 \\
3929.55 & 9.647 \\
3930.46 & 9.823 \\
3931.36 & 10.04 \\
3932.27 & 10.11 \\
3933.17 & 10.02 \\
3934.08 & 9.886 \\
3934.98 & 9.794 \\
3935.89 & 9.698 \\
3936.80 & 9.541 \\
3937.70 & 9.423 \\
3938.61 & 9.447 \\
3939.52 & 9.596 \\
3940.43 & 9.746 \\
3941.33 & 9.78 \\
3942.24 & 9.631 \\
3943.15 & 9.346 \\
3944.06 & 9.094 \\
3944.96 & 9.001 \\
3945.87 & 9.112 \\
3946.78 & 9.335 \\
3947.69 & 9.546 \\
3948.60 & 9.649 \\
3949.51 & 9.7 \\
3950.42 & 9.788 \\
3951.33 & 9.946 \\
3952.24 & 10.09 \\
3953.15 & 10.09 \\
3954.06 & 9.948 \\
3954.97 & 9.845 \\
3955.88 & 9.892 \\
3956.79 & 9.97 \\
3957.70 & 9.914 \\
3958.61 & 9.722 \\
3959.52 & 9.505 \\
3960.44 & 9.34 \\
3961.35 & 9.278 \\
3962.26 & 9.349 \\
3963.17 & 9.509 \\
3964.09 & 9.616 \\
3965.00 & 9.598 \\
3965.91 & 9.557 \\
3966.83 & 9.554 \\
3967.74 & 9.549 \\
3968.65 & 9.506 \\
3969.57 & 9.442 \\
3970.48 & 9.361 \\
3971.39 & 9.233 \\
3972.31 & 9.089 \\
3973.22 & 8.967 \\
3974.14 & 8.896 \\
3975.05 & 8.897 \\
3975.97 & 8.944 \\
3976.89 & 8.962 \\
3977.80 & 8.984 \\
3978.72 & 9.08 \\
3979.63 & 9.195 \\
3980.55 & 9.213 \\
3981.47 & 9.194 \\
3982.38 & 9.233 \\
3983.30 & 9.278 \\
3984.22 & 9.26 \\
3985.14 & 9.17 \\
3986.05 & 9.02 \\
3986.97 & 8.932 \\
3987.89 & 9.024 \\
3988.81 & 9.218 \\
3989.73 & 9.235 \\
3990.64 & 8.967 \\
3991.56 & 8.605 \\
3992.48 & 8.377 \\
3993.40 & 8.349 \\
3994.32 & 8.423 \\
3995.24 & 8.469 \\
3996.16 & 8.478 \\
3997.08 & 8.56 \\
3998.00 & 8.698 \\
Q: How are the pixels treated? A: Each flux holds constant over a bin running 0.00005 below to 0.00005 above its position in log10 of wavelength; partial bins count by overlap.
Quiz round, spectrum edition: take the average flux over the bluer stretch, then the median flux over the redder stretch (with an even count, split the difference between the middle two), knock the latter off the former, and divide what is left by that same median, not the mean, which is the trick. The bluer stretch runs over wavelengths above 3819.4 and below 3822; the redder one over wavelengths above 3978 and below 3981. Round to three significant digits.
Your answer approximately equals 0.122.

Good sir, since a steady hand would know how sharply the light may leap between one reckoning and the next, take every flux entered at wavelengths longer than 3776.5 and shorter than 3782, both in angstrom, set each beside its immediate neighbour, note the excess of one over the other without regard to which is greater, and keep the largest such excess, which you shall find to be 0.100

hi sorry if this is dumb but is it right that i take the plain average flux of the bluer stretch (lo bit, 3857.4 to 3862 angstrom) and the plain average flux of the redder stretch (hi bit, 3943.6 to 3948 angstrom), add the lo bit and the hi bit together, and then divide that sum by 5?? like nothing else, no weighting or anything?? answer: 3.92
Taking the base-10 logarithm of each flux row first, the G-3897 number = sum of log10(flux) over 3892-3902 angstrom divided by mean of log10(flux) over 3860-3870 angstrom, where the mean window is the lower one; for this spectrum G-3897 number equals 10.72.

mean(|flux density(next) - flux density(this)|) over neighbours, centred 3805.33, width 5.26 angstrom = 0.080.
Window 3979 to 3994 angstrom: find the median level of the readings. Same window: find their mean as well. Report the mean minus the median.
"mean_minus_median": -0.17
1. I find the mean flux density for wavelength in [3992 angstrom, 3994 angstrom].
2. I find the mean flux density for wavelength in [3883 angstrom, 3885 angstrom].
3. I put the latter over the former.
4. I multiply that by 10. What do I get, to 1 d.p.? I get 11.6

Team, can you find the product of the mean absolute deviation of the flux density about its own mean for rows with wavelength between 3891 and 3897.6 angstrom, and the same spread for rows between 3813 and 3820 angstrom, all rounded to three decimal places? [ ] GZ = 0.010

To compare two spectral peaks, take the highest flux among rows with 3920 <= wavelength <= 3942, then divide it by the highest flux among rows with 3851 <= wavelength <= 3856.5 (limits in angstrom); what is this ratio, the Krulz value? 0.981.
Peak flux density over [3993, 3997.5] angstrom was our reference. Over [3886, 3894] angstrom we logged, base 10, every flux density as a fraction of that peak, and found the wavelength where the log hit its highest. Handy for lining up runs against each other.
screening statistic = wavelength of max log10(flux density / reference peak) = 3891.73 angstrom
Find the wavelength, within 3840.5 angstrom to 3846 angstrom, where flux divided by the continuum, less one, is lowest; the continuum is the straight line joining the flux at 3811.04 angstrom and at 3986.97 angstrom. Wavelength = 3843.64 angstrom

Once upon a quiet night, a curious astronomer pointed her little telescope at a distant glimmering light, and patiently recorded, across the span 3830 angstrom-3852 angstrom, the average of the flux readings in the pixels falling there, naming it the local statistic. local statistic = 10.2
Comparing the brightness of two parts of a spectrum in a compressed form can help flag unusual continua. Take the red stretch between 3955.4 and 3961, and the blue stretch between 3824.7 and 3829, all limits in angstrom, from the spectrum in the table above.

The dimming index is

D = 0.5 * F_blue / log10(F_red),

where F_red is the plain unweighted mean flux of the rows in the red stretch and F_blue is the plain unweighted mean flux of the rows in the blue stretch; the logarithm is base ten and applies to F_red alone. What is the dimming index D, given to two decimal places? 5.11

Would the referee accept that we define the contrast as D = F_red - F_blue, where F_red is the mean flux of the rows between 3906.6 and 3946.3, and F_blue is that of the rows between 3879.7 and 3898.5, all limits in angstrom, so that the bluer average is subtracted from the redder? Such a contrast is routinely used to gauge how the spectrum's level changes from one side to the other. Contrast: 0.1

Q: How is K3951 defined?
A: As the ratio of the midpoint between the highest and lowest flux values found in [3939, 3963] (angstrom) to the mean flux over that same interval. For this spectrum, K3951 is 0.992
